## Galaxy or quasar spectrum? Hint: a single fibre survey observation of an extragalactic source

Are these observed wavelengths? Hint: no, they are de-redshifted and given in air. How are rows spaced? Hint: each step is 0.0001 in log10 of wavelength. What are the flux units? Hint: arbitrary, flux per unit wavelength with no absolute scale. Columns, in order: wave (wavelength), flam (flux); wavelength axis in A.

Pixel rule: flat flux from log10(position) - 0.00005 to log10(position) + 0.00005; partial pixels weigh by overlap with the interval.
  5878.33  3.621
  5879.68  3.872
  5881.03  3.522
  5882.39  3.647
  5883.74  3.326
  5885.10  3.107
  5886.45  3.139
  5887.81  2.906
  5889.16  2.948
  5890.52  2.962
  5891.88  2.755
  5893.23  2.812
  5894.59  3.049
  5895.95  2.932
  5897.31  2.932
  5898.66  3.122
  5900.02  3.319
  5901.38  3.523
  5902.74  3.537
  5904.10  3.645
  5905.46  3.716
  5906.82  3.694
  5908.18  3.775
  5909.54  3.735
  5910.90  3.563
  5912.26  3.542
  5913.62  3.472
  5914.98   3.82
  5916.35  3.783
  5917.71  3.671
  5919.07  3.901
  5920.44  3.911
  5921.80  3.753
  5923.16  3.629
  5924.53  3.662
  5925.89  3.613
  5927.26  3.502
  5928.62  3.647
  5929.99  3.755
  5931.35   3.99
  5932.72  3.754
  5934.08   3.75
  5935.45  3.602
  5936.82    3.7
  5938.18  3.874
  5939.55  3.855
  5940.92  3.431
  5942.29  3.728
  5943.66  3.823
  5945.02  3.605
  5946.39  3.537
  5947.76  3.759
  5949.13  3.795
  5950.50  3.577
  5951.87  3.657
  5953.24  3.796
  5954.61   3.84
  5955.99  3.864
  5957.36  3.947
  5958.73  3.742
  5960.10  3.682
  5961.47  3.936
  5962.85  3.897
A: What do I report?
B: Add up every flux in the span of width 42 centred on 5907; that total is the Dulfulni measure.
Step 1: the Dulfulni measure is 106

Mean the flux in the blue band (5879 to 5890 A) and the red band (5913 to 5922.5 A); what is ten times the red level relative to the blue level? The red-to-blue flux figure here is 11.4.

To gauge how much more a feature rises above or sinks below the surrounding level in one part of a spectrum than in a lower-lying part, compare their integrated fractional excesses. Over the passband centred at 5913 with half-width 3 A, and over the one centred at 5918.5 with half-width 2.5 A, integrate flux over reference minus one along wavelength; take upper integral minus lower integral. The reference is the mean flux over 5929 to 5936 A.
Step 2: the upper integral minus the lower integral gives 0.31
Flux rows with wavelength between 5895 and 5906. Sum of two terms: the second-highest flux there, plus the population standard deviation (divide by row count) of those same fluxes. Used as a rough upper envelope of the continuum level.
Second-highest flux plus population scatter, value 3.94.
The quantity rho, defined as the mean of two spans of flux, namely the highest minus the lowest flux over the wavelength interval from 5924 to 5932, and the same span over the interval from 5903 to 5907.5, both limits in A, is 0.28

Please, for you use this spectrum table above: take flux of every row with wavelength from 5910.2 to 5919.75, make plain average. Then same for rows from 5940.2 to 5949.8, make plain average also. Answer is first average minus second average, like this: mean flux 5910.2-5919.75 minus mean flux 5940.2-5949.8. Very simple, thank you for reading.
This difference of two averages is 0.011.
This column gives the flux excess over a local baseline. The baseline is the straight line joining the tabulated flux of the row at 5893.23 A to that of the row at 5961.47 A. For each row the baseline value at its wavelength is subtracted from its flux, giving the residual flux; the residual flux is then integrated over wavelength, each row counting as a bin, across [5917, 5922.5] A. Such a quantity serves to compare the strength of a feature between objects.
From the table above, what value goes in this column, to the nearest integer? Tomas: 3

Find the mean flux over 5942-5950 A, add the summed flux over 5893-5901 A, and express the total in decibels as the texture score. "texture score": 13.4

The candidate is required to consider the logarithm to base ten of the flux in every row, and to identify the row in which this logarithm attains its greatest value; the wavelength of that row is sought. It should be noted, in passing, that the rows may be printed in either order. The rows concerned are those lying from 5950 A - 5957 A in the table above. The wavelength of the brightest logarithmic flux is 5955.99 A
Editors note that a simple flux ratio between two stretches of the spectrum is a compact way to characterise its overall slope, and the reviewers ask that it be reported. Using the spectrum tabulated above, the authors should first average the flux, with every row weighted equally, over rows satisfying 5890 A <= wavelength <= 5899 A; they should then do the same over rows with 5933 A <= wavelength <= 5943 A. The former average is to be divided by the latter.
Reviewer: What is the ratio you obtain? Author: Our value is 0.79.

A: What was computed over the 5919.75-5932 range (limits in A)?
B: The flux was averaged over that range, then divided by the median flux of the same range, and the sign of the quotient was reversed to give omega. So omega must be -1.02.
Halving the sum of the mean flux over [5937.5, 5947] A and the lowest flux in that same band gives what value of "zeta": 3.56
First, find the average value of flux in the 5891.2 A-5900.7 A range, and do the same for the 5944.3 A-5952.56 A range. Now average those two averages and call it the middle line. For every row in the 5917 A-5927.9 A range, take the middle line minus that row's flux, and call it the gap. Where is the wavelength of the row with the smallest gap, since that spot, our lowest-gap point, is 5920.44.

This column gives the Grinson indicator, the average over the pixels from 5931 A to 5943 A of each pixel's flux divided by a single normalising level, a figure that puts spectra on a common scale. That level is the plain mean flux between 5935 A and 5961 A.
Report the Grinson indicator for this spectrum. 1.00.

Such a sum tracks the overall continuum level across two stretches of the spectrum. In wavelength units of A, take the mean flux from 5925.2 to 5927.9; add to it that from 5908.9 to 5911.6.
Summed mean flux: 7.2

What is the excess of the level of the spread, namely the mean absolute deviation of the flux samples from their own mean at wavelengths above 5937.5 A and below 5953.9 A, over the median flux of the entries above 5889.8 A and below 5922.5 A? -3.43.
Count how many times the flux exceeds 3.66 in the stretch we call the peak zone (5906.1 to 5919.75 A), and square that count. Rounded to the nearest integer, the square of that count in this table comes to 49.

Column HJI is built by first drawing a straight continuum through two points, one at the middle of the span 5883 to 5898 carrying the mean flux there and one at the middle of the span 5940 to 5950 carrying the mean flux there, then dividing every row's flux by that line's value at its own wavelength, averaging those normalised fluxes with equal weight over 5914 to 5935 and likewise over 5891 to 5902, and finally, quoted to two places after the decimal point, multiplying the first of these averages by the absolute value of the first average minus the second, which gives 0.11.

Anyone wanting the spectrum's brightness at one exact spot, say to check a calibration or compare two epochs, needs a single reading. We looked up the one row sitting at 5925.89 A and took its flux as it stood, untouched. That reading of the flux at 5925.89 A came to 3.613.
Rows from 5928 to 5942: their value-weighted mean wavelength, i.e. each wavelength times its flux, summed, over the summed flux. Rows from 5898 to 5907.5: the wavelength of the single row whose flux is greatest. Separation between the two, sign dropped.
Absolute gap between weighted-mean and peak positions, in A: 29.3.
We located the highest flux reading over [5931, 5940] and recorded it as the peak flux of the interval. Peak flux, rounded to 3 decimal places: 3.990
